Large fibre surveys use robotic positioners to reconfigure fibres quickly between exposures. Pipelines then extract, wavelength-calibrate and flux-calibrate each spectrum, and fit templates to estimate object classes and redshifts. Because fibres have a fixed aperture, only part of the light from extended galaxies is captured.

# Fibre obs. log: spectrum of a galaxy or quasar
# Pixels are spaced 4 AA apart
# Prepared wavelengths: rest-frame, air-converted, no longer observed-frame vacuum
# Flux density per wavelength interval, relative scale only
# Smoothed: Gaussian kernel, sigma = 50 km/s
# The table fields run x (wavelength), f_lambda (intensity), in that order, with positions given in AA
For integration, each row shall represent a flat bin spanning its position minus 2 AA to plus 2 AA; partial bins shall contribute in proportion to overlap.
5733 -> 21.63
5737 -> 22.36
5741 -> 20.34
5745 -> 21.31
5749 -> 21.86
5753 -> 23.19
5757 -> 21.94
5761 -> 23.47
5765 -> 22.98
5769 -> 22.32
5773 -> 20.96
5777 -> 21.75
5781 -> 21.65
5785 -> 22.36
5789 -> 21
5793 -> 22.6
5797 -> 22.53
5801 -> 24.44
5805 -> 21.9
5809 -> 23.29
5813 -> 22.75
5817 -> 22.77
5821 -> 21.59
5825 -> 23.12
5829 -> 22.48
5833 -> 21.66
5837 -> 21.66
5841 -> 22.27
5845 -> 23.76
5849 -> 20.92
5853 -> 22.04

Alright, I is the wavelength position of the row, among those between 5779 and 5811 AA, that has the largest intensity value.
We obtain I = 5801 AA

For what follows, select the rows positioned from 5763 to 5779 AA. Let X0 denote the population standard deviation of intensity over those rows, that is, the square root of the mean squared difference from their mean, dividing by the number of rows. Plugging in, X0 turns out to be 0.74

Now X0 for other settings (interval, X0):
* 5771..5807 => 0.99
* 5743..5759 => 0.69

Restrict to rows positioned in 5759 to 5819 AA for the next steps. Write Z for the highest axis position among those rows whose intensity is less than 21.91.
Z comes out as 5805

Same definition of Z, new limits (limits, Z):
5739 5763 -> 5749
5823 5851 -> 5849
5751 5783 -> 5781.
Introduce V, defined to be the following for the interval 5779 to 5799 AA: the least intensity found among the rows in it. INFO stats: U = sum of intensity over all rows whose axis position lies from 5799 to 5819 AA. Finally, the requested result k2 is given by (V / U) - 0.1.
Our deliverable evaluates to 0.0824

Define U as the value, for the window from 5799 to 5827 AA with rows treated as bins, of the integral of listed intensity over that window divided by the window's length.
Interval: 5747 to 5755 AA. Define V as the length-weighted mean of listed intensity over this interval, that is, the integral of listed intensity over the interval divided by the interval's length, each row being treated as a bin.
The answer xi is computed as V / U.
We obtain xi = 0.99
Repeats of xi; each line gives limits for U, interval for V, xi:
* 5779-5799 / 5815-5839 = 1.01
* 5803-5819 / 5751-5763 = 1.01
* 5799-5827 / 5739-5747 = 0.91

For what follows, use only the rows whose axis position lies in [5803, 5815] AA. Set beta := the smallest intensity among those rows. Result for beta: 21.9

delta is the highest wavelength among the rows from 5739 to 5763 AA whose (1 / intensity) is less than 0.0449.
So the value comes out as 5761 AA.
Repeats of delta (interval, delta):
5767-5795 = 5793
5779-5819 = 5817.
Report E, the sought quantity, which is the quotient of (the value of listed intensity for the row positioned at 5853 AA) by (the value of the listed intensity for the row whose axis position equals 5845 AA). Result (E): 0.928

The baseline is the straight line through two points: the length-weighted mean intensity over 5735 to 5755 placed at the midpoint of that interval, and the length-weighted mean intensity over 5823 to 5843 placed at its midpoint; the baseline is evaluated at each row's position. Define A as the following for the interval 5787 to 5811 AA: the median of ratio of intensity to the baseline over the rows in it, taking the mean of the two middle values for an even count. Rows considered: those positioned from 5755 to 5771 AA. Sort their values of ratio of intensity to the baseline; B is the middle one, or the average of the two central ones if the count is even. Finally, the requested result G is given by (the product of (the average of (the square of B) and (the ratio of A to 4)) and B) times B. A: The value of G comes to 0.71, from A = 1.02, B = 1.03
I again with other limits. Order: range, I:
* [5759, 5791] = 5761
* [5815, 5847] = 5845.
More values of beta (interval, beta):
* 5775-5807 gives 21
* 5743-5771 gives 21.31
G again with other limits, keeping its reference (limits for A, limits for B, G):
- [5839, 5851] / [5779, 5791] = 0.59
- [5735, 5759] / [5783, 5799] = 0.67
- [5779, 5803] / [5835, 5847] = 0.63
